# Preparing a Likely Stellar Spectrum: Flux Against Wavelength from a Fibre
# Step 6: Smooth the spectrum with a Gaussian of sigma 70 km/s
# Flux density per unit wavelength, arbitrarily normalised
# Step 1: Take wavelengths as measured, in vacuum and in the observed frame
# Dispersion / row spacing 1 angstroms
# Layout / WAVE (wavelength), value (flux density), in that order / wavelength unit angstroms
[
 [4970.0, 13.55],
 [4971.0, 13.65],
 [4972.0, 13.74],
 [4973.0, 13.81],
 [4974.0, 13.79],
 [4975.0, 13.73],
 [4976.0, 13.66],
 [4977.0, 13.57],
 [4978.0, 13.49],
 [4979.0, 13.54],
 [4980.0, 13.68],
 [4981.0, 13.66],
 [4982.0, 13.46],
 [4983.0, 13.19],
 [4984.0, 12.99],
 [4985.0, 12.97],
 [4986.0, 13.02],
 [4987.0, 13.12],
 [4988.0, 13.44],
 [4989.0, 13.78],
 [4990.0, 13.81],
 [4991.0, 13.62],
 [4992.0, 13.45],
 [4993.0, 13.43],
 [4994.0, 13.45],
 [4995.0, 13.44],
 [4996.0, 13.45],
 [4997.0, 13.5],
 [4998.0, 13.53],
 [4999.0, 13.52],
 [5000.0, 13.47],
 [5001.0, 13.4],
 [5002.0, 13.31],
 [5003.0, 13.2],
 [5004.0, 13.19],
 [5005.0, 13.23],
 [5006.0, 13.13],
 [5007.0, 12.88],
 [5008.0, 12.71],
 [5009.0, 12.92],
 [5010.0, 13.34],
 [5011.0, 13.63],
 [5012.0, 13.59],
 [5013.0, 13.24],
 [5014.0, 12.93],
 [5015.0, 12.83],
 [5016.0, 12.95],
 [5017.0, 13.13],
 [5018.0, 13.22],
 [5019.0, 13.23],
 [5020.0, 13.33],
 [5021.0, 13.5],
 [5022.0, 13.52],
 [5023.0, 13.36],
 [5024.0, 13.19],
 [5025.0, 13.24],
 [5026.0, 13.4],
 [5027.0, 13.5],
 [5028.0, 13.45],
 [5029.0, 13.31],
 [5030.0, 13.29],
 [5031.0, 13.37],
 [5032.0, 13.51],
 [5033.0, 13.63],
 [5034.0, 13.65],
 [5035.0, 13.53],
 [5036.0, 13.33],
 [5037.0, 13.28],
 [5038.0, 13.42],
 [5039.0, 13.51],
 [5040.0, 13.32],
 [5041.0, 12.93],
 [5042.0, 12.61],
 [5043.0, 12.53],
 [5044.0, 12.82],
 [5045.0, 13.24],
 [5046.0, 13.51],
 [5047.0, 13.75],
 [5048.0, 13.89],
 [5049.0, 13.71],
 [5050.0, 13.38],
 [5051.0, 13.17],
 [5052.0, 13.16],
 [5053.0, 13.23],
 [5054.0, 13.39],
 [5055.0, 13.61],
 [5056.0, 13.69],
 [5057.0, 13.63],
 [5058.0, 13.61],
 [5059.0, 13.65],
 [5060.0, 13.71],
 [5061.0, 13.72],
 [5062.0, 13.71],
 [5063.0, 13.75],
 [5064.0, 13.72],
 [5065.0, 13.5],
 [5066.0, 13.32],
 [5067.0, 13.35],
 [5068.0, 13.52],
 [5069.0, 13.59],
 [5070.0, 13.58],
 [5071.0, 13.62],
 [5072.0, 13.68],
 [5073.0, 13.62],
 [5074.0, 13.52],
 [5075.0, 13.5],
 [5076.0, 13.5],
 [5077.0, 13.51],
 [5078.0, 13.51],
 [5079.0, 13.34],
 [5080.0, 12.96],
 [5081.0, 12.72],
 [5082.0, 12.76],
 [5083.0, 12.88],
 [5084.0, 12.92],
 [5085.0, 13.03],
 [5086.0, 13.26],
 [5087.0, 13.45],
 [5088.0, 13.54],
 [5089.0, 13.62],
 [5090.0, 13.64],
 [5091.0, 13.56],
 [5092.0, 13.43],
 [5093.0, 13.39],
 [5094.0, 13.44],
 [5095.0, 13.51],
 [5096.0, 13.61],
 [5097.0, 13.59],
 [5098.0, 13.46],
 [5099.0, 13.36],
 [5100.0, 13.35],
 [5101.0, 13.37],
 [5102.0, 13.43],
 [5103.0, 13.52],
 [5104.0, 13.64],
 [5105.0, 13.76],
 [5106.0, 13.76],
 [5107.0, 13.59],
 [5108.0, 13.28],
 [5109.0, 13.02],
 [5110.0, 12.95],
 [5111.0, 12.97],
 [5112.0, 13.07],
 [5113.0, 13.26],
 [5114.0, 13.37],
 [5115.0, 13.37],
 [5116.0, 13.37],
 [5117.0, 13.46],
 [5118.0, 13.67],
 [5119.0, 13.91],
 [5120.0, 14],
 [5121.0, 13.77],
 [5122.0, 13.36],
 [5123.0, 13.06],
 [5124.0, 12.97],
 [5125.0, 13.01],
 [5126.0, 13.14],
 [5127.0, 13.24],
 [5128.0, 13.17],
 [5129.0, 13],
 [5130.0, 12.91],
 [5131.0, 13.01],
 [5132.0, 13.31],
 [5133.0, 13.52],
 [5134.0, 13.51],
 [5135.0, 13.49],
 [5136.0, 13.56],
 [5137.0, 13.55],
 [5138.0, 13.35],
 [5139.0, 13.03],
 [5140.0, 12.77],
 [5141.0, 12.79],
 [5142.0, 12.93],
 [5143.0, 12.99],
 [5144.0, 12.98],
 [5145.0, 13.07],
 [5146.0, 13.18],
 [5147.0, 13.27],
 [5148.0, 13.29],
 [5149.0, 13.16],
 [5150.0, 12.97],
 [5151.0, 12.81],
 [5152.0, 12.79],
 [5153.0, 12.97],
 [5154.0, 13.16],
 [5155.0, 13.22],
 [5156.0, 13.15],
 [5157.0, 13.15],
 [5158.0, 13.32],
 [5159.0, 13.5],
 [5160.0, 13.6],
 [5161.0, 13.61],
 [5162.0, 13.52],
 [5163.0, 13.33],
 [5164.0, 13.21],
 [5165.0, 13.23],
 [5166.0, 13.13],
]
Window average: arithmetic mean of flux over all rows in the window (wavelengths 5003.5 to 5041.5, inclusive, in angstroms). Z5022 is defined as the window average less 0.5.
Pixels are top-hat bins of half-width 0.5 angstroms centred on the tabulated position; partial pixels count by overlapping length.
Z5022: 12.8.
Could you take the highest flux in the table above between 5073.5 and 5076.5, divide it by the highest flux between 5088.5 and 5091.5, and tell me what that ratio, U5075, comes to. 0.99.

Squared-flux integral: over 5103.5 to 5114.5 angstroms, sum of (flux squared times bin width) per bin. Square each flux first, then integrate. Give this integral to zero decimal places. 1957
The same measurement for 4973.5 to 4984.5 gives 2012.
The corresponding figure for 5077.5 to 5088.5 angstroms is 1896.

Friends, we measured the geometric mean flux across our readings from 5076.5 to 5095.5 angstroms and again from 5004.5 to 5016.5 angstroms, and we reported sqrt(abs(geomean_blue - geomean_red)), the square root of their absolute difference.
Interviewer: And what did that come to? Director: 0.42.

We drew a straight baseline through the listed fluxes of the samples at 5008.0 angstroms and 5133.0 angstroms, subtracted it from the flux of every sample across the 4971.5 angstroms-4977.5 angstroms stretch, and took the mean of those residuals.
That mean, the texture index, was 1.2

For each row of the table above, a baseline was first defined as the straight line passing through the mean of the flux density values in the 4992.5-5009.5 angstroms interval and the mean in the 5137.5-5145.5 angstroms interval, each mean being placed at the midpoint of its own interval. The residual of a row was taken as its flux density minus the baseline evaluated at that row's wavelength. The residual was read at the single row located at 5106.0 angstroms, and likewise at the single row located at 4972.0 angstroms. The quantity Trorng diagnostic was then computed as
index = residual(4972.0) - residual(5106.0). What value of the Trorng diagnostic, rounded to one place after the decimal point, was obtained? -0.3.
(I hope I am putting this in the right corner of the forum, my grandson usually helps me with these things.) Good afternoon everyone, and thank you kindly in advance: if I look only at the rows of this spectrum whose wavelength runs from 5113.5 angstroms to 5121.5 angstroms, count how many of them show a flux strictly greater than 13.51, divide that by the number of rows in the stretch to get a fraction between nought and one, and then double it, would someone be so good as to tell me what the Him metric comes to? 1.0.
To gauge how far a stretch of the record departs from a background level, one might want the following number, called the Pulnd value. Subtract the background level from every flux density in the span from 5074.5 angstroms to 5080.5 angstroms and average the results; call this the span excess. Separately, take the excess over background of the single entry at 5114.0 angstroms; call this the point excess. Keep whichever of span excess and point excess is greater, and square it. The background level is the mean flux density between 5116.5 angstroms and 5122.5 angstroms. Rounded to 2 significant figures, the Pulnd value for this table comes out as 0.095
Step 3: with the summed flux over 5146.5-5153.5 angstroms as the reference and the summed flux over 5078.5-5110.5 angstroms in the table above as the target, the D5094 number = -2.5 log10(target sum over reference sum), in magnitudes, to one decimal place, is -1.7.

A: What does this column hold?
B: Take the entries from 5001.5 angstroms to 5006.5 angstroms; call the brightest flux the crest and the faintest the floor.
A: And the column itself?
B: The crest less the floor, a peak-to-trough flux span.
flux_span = 0.18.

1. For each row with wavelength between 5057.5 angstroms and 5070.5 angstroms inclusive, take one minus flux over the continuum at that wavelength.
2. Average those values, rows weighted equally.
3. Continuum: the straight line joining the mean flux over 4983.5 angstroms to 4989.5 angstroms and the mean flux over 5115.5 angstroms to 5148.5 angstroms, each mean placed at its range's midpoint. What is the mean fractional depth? -0.027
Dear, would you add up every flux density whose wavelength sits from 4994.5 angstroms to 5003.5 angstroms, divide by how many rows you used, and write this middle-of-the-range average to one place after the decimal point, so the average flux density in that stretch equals 13.4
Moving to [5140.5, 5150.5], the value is 13.1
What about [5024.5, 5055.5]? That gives 13.3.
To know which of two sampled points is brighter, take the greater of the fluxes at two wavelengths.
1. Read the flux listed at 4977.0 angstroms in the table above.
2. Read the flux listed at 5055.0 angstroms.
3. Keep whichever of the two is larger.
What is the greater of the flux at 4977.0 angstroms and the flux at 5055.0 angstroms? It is 13.61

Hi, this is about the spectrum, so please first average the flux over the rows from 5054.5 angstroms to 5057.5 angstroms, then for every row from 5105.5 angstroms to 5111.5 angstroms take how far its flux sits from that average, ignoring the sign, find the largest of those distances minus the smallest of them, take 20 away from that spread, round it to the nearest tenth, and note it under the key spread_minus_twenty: -19.4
